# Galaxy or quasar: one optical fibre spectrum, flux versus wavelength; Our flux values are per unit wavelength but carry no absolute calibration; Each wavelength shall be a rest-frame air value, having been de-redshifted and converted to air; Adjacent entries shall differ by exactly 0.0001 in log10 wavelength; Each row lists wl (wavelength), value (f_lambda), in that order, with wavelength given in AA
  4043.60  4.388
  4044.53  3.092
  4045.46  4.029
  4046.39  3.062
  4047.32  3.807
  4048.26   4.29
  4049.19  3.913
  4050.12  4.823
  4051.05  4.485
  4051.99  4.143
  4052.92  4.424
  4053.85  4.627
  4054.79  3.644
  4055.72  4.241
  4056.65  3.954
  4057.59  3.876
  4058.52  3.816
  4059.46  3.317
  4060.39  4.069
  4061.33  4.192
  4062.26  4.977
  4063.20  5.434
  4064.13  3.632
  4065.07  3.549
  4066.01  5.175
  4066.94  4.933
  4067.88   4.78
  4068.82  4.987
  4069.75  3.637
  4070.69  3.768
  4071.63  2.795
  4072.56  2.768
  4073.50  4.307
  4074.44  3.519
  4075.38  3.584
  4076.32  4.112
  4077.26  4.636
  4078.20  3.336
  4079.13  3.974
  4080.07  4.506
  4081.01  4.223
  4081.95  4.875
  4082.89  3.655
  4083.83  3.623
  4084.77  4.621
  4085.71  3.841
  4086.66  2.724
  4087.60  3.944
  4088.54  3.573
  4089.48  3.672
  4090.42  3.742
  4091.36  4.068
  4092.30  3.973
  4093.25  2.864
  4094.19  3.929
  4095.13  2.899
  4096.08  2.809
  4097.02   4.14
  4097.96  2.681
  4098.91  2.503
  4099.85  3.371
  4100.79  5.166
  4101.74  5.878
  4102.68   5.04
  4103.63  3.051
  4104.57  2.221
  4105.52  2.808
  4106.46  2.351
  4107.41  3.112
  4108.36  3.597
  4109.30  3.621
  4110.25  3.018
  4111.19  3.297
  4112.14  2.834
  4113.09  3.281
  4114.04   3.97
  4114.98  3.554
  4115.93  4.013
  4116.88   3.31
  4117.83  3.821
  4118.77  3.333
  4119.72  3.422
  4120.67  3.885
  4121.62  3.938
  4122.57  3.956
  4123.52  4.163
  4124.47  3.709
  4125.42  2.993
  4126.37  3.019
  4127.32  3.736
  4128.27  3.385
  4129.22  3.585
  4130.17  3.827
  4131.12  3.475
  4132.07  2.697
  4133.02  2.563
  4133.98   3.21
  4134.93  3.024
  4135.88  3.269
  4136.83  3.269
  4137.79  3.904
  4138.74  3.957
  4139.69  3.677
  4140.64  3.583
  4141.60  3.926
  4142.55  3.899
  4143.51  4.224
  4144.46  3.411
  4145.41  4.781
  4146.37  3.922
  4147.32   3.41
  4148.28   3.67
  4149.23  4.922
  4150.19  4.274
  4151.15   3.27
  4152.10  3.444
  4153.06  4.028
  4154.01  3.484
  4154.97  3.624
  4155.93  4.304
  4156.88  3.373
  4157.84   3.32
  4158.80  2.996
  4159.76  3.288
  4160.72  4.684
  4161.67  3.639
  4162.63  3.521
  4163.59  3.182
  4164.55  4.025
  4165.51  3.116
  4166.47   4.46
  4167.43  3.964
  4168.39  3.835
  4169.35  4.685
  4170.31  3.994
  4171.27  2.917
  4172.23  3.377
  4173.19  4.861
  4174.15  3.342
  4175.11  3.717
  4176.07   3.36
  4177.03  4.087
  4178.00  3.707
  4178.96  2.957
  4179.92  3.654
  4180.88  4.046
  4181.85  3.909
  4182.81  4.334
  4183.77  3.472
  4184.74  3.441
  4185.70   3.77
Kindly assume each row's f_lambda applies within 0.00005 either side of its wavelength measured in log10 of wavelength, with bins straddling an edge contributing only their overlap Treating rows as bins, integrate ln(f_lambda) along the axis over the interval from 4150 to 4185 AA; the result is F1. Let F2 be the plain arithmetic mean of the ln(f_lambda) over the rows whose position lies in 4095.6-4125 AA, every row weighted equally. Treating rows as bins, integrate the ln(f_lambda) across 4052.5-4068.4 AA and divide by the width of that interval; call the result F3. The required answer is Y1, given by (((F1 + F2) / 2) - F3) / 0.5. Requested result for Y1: 44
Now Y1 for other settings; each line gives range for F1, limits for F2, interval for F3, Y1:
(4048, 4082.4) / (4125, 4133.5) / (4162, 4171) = 47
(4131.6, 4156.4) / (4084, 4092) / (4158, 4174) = 31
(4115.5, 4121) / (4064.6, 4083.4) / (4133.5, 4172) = 6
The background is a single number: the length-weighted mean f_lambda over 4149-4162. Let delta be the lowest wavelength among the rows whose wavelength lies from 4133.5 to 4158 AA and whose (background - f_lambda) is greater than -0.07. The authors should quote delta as 4133.98 AA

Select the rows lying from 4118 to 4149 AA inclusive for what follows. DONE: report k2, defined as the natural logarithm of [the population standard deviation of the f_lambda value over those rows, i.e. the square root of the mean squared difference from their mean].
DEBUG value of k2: -0.8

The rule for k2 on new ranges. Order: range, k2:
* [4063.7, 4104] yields -0.2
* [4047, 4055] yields -1.0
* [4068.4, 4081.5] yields -0.5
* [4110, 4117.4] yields -0.9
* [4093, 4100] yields -0.6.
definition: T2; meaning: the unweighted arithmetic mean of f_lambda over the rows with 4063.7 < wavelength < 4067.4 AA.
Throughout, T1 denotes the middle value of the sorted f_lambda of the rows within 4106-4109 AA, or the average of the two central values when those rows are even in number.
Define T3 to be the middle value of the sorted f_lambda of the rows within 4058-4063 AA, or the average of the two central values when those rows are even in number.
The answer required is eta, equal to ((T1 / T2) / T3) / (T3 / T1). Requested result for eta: 0.14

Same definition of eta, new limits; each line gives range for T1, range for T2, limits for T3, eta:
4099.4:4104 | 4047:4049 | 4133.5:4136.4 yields 0.61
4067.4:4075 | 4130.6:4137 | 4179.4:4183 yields 0.28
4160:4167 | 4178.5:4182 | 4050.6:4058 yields 0.21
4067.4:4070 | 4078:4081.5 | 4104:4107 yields 1.03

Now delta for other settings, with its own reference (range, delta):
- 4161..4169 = 4161.67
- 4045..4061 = 4046.39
